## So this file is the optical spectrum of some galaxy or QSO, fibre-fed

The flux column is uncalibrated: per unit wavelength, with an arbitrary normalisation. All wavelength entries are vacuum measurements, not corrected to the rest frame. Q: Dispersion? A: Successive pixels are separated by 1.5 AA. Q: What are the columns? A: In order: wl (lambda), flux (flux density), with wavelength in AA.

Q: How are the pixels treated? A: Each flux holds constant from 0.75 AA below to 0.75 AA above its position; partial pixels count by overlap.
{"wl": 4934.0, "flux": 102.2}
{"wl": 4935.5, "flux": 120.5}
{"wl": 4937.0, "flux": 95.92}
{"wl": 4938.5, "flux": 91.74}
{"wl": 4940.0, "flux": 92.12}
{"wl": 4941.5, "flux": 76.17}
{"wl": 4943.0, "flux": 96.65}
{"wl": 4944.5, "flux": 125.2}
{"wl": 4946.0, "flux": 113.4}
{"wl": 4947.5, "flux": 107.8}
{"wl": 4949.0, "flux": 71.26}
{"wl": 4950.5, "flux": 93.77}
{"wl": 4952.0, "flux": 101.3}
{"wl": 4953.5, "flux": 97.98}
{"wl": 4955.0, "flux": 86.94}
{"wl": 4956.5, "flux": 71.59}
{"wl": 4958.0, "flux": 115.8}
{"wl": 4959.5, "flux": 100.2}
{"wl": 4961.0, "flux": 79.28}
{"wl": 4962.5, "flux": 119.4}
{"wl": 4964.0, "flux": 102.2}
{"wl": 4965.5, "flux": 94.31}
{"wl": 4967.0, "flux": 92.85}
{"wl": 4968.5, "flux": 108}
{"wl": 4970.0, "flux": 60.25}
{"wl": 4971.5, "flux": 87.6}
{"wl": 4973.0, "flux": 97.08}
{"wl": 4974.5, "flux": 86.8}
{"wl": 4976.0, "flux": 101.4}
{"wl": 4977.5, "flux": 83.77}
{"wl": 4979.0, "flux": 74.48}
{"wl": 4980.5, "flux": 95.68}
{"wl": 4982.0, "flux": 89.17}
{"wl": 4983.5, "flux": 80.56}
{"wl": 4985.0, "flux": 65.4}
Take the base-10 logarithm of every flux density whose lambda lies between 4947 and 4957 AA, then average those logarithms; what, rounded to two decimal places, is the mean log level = 1.95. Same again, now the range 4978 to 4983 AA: 1.93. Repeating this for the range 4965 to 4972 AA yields 1.94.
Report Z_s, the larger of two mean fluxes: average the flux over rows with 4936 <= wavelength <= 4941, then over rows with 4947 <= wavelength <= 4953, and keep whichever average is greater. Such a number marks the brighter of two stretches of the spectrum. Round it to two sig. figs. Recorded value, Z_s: 94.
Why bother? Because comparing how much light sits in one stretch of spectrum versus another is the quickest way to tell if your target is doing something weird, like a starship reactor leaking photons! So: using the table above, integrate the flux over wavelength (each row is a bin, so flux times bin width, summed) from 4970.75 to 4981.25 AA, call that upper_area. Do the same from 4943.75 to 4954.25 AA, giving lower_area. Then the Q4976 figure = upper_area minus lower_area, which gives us -126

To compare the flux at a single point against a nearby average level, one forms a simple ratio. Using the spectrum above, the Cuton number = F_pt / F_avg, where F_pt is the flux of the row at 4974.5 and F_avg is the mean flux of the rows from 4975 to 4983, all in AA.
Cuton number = 0.98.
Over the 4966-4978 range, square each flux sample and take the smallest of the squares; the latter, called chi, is 3630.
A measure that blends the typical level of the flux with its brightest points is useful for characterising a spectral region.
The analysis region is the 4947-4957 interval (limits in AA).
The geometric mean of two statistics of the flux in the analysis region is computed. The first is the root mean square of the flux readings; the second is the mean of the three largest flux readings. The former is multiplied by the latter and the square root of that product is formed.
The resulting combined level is 97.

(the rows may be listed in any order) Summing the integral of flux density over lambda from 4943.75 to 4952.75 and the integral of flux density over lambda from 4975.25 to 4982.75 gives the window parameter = 1586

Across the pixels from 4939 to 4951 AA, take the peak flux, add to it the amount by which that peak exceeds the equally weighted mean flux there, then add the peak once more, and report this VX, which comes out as 279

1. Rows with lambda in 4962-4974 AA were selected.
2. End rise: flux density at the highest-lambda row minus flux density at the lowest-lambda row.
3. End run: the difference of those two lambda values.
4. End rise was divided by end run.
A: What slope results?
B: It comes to -2.1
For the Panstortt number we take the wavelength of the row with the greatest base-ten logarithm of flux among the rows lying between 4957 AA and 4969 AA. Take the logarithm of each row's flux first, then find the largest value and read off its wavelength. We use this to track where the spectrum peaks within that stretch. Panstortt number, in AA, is 4962.5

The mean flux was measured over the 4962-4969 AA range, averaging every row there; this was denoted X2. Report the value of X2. 103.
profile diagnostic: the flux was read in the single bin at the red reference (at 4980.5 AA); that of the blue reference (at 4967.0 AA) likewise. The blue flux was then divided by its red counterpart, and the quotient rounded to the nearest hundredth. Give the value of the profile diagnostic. 0.97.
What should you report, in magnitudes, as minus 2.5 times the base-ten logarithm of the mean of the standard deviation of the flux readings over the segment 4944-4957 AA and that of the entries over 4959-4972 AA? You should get -3.1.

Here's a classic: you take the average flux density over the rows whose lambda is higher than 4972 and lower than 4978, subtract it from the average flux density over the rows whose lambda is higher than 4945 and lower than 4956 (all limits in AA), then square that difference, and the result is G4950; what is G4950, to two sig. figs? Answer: 14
